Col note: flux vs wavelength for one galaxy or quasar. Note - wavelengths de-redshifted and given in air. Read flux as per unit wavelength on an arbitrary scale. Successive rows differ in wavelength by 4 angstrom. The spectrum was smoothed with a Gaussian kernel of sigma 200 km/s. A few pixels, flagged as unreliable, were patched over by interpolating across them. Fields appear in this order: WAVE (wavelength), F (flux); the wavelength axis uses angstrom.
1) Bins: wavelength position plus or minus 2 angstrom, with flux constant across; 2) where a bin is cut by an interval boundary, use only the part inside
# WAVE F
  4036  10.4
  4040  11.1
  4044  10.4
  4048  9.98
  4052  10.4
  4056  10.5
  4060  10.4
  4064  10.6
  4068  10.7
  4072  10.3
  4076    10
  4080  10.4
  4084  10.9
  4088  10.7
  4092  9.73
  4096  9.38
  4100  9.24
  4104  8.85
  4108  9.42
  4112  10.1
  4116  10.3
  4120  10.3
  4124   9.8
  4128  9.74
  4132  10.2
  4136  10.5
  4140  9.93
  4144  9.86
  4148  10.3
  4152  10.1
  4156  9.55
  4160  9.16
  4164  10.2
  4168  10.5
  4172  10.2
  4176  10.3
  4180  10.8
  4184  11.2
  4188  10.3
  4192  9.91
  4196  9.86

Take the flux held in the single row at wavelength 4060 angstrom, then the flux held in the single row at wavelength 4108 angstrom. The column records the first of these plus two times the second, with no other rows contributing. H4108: 29.2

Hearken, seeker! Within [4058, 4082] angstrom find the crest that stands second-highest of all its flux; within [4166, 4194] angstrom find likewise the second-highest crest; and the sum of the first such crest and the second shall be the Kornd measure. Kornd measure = 21.4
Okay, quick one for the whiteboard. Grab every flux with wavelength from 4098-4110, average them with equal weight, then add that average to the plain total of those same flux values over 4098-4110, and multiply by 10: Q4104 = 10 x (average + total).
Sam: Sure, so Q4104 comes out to 367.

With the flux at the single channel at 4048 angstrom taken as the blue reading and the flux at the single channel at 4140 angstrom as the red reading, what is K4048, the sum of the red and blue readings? 19.91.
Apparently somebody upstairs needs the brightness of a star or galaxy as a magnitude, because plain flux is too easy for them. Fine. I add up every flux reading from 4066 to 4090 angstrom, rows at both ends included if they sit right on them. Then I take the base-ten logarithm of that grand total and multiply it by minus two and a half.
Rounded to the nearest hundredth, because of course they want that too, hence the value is -4.50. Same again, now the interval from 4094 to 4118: -4.40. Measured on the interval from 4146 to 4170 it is -4.44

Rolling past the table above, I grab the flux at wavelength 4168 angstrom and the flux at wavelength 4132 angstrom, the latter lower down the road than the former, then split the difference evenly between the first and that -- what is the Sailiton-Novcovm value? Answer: 10.35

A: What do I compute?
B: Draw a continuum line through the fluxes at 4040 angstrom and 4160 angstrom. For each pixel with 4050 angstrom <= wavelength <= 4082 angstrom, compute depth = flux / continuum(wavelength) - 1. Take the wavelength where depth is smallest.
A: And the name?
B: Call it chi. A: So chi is 4076 angstrom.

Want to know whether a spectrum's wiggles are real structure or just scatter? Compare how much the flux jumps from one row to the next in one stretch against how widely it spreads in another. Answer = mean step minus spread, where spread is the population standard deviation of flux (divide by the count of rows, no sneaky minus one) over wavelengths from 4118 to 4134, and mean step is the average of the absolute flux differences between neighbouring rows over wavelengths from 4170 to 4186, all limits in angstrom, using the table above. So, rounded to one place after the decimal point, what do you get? 0.1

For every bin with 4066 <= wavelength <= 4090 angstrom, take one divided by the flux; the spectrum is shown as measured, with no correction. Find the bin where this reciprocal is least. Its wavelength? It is 4084 angstrom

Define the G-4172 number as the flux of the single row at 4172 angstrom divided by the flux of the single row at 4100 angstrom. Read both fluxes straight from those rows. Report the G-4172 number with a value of 1.10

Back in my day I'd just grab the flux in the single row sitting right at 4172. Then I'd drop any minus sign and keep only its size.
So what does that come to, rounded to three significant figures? 10.2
